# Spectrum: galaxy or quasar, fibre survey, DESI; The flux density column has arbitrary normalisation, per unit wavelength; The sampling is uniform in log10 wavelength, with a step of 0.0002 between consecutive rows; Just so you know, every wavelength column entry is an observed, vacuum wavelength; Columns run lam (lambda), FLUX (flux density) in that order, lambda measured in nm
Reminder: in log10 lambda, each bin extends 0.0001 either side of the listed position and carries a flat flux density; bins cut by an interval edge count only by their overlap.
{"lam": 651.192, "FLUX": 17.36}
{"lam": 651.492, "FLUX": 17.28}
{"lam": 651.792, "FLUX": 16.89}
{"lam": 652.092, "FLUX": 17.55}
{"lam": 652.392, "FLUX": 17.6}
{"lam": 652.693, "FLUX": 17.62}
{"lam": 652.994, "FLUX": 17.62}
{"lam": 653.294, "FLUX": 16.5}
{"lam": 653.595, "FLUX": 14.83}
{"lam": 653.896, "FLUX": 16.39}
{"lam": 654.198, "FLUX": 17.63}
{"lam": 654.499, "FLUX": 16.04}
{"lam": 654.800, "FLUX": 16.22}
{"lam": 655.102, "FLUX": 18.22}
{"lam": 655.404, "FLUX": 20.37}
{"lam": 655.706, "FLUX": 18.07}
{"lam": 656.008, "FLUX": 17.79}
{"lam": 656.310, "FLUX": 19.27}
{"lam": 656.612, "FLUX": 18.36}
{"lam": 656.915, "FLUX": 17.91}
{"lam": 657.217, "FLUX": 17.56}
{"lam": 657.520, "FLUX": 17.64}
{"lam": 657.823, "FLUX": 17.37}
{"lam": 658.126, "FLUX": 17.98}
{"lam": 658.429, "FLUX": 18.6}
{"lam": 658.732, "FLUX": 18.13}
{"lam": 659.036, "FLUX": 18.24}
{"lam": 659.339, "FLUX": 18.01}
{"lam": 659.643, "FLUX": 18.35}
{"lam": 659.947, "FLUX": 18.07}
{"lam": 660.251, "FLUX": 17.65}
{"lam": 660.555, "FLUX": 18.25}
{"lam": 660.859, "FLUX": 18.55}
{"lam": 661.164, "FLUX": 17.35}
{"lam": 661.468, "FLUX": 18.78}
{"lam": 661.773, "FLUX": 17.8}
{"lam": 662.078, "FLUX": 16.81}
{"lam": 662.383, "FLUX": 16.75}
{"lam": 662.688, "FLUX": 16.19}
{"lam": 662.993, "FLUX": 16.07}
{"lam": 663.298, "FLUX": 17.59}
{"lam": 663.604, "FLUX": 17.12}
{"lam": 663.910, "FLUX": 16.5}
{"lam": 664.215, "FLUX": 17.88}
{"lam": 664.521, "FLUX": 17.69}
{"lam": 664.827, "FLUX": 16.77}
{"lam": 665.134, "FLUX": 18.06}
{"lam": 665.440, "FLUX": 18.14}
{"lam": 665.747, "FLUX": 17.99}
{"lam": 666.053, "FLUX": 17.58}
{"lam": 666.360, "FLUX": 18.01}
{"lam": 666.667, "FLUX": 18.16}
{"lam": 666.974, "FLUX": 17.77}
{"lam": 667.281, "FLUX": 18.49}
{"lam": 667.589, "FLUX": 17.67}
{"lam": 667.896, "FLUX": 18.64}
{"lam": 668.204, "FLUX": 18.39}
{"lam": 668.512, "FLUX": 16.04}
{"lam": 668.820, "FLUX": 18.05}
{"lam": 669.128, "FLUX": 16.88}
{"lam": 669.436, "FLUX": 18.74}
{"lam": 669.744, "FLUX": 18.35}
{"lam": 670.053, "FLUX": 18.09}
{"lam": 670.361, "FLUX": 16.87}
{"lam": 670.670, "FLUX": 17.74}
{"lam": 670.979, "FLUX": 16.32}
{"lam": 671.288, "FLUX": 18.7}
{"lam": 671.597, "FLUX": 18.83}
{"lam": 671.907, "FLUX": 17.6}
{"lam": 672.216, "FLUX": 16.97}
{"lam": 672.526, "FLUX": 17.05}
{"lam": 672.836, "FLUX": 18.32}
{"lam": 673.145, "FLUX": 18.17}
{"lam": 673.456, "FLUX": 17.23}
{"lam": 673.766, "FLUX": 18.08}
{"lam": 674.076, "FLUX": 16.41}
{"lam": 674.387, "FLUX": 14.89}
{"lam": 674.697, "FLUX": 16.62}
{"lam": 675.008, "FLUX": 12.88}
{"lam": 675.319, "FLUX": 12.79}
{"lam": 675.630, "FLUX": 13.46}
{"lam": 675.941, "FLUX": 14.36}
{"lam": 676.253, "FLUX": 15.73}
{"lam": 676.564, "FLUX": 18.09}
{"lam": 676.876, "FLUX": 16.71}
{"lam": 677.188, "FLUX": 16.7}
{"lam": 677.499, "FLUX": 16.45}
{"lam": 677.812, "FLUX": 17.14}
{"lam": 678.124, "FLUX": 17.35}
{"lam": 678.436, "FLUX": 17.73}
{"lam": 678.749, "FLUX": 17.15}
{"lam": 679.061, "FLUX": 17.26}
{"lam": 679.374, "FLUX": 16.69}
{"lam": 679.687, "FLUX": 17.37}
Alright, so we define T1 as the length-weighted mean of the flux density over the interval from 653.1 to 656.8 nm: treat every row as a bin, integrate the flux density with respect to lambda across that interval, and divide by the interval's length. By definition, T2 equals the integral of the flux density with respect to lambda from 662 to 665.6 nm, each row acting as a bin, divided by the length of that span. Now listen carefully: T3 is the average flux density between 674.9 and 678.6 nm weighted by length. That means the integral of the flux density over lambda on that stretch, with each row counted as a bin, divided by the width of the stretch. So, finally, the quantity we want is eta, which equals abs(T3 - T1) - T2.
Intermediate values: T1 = 17.5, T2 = 17.14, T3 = 15.8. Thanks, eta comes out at -15.5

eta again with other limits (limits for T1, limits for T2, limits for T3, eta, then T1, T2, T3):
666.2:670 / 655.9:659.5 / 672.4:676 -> -16.0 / 17.9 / 18.08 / 15.9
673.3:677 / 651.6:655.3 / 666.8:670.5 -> -14.7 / 15.6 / 16.97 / 17.8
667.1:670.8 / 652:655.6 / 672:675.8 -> -15.5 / 17.8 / 17.22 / 16.1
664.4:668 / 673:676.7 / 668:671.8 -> -15.6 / 17.9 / 15.70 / 17.8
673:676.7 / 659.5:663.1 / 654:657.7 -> -15.4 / 15.7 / 17.57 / 17.9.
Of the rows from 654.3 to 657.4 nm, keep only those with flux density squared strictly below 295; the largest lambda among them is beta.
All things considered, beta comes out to 654.800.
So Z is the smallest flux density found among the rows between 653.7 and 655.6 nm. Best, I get 16.04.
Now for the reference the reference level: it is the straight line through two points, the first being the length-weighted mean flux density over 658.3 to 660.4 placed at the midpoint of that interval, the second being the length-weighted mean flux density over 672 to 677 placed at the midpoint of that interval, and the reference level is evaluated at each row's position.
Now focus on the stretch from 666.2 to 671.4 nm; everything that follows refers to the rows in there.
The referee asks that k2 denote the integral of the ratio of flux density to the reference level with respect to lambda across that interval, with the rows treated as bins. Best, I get 5.49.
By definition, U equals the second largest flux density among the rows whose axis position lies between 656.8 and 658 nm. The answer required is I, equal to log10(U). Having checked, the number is 1.25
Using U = 17.64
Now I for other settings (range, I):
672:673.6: 1.26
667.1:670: 1.27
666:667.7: 1.26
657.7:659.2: 1.26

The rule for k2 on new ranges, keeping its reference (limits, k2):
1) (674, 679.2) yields 5.25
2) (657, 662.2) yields 5.16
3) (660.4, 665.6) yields 5.13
